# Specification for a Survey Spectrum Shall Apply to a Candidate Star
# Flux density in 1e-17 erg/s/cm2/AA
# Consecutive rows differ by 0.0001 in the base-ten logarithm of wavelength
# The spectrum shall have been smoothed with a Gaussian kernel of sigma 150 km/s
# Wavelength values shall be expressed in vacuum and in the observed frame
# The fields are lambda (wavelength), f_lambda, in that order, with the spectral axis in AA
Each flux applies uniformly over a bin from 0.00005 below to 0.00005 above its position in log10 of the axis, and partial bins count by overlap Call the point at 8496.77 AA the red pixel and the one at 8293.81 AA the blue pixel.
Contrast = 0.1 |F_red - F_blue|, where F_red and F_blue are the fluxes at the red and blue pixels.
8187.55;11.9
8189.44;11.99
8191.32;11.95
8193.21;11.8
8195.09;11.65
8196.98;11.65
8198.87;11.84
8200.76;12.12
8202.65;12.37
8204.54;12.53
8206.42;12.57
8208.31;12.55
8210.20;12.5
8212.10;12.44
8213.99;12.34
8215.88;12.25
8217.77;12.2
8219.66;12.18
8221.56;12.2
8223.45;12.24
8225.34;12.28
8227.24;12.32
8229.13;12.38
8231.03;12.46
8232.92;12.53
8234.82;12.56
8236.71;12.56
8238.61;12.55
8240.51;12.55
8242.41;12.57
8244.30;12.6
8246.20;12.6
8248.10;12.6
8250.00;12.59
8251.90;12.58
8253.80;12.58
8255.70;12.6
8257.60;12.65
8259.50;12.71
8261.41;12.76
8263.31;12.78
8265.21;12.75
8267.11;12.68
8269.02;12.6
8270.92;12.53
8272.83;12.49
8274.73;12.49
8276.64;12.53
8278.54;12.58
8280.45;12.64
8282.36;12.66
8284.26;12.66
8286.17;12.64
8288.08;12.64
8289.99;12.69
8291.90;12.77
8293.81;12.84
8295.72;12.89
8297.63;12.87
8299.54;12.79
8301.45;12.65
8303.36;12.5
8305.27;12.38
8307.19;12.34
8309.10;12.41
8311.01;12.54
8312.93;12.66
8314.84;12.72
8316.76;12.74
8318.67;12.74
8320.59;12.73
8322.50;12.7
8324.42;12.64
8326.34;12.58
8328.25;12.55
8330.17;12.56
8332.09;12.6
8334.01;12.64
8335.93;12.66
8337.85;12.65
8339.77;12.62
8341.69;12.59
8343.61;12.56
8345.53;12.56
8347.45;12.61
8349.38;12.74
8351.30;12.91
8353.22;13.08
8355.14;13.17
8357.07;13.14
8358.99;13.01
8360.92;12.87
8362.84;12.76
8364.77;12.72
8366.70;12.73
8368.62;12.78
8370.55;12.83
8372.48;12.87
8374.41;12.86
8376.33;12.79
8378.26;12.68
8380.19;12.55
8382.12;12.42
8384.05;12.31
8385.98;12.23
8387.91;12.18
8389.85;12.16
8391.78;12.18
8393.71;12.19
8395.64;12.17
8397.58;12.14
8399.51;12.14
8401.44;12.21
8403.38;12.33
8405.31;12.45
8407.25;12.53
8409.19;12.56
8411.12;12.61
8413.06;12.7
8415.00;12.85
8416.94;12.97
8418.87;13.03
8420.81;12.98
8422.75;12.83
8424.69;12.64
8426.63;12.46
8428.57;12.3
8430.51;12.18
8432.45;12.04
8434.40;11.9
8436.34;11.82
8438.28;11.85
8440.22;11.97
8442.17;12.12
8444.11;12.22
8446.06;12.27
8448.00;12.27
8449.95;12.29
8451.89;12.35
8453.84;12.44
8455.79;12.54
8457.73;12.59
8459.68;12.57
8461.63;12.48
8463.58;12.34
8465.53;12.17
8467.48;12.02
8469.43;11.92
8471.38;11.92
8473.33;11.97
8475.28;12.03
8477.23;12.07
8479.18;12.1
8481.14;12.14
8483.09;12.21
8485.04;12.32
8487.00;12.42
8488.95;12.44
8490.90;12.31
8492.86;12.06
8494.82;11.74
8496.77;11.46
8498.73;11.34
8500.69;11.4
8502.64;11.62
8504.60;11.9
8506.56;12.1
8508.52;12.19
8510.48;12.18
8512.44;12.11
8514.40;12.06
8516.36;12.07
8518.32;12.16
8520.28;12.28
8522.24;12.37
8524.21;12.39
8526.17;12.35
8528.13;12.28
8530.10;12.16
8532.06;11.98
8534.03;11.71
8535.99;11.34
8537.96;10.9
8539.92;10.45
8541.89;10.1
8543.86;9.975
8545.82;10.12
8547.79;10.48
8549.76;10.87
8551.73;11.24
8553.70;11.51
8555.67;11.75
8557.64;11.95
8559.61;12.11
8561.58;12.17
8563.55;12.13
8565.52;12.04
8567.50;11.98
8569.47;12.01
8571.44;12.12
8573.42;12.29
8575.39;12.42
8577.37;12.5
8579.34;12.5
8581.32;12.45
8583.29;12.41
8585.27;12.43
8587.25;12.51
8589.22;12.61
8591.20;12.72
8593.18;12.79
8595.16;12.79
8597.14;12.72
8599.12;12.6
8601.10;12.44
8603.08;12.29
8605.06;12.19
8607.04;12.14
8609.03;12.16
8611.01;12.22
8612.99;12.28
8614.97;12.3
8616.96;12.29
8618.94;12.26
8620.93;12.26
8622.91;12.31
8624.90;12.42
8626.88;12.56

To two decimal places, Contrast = 0.14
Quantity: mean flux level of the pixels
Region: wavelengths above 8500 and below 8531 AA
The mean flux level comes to 12.1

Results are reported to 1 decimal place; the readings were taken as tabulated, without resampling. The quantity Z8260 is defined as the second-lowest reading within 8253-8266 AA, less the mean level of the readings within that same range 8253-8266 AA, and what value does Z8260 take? -0.1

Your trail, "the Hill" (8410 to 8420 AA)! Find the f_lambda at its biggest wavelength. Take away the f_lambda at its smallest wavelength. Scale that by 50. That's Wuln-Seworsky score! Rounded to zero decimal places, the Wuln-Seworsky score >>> 21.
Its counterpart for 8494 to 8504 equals -6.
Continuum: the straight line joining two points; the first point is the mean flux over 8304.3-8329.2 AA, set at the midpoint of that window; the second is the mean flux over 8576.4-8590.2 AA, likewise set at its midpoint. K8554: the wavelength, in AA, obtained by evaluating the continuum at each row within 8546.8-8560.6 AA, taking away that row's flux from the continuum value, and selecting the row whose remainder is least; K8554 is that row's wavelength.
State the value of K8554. 8559.61 AA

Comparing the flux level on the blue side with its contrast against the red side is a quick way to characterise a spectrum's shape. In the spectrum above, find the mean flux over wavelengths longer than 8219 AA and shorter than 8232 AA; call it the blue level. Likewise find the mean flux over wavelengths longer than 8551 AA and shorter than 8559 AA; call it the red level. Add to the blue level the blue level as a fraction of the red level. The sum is 13.4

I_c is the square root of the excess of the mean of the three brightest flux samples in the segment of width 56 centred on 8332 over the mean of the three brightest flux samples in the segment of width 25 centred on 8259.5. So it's 0.61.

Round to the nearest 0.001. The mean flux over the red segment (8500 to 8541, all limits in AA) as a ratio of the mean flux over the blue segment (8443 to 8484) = 0.973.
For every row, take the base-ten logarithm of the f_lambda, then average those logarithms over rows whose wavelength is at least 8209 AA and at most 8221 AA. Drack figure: 1.09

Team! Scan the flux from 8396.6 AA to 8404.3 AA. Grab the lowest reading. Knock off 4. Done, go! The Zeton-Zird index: 8.14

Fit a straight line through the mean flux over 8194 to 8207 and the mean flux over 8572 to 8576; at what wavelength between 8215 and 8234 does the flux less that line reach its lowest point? 8219.66 AA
